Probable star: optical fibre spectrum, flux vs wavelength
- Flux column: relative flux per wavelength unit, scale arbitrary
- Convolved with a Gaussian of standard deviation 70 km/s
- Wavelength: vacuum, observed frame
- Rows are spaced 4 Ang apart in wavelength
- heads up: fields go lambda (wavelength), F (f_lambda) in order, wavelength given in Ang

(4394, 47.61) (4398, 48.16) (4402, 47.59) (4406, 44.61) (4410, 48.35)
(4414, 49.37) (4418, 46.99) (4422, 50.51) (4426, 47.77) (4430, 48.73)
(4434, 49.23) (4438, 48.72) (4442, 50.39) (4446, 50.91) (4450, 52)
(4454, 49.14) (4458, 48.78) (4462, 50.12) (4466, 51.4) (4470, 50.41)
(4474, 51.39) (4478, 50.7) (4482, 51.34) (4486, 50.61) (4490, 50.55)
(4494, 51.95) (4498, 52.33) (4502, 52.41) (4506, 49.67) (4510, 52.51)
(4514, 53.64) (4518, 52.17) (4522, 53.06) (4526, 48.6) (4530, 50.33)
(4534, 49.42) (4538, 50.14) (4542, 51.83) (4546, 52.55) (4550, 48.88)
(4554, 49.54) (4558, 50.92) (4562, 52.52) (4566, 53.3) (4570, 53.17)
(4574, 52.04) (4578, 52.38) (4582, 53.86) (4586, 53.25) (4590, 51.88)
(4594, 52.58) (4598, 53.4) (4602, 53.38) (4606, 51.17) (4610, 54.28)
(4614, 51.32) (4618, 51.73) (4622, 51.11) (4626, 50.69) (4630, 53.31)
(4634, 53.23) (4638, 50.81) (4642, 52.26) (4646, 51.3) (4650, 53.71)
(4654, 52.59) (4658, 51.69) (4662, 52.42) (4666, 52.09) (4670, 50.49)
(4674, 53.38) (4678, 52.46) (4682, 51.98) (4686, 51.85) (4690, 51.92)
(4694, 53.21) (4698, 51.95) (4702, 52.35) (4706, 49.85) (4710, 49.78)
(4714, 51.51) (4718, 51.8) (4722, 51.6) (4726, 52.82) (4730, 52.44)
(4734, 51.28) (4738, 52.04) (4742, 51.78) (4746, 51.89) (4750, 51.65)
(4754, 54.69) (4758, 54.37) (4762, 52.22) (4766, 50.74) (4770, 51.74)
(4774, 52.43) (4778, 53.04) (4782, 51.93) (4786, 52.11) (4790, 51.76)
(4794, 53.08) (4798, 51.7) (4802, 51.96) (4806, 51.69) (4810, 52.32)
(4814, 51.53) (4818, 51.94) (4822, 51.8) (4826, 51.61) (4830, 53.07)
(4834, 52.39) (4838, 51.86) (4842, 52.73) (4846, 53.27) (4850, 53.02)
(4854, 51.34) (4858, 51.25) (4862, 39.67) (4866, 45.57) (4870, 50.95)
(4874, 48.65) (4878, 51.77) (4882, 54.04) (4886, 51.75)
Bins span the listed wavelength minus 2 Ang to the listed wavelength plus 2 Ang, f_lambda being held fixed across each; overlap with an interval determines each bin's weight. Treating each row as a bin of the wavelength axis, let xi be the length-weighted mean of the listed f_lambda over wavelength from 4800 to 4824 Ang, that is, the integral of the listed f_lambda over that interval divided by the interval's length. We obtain 51.9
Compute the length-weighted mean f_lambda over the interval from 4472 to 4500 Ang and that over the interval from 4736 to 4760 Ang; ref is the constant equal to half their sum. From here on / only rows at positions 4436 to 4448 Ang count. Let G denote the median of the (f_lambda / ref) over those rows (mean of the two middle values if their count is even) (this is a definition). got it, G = 0.97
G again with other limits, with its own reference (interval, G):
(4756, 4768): 1.00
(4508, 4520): 1.01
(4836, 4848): 1.01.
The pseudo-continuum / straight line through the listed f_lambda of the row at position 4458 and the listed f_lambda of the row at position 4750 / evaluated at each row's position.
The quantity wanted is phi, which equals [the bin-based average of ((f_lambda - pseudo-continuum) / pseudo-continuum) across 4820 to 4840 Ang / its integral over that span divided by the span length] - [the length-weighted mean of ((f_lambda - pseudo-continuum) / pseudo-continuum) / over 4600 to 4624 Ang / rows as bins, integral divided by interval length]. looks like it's -0.04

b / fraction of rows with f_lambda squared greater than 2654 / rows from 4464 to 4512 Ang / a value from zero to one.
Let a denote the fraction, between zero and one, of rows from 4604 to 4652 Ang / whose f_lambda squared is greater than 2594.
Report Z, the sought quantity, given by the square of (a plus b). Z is 1.4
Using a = 0.83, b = 0.3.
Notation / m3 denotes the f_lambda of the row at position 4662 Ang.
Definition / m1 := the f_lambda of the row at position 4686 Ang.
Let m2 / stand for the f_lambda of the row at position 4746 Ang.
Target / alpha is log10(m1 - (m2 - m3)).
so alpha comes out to 1.72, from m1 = 51.85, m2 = 51.89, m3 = 52.42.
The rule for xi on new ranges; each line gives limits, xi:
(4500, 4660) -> 51.9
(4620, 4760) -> 52.1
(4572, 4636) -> 52.5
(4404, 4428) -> 47.9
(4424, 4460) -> 49.5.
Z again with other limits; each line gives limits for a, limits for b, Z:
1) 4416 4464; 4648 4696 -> 1.0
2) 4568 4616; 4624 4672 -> 2.8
